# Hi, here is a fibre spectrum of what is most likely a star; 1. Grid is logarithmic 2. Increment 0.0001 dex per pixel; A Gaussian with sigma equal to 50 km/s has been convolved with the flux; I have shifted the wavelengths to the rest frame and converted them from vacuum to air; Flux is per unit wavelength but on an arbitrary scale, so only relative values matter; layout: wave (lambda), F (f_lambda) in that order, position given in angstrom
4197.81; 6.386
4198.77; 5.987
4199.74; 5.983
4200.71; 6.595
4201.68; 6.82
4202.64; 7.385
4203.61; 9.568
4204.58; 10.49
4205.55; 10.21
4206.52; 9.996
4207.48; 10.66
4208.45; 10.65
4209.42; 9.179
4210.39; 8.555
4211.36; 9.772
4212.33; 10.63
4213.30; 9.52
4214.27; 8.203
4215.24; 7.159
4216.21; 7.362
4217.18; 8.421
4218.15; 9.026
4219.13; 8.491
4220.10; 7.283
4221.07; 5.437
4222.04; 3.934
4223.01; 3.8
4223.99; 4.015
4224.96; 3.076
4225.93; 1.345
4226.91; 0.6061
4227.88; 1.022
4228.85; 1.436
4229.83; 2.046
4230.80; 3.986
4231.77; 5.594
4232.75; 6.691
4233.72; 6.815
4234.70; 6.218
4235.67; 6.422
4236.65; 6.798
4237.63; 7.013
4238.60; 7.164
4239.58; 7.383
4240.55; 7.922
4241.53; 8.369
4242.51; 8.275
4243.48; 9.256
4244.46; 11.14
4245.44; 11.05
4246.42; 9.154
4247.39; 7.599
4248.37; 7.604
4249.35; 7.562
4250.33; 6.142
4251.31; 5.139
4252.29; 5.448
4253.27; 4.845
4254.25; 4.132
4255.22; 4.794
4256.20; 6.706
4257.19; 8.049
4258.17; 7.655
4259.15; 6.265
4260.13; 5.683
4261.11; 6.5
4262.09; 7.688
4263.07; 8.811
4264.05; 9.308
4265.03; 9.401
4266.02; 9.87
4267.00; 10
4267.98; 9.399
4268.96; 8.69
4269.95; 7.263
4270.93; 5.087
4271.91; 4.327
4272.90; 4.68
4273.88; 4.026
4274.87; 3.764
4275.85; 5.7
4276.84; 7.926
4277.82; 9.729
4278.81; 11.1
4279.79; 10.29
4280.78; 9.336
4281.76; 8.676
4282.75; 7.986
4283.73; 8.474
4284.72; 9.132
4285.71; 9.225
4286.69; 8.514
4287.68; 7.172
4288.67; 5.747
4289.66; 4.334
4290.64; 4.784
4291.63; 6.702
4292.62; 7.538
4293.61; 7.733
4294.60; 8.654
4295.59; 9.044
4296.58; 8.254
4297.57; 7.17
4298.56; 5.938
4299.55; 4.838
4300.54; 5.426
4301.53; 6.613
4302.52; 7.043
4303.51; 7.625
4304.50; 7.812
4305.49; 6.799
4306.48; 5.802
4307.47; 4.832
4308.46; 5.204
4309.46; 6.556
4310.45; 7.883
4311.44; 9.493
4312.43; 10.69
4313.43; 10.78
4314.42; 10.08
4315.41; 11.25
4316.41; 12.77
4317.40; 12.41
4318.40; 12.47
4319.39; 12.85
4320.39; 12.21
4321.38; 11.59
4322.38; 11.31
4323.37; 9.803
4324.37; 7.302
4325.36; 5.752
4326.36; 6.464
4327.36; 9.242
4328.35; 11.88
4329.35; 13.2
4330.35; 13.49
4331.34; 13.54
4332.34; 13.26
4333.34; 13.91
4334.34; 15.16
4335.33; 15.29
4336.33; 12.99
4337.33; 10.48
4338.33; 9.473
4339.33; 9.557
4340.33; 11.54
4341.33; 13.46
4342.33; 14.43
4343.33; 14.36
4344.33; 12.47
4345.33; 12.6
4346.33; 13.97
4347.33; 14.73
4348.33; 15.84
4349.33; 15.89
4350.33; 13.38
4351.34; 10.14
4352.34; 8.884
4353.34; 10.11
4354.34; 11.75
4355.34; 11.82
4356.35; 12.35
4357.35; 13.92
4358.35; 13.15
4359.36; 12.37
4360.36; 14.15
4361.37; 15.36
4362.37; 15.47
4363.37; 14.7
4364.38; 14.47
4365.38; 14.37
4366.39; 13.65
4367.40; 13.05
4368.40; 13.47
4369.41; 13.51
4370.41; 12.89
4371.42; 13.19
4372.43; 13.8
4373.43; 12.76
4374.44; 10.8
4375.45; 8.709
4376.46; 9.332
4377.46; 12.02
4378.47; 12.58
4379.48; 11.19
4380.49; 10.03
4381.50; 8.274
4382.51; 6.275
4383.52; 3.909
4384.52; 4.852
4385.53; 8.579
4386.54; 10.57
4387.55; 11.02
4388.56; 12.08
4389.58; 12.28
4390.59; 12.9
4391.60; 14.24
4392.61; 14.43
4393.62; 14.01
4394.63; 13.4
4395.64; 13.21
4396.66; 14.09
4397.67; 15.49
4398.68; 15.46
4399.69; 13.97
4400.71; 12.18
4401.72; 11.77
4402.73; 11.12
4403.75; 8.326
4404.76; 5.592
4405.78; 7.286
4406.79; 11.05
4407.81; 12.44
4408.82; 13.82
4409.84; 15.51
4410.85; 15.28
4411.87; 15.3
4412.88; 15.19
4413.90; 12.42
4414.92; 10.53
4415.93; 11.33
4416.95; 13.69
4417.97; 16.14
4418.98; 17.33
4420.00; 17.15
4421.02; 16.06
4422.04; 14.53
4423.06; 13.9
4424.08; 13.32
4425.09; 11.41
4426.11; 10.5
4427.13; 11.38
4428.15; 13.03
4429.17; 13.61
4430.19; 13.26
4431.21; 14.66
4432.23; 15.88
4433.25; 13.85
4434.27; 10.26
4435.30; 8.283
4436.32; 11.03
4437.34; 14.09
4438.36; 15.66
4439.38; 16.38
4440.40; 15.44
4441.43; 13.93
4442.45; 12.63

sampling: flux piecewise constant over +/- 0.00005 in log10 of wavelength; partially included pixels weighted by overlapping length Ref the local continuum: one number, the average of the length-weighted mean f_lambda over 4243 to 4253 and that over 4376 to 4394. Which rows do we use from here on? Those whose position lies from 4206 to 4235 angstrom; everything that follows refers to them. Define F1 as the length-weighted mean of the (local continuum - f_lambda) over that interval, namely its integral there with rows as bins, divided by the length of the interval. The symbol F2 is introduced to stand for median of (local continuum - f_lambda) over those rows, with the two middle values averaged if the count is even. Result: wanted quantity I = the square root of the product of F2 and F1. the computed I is 2.5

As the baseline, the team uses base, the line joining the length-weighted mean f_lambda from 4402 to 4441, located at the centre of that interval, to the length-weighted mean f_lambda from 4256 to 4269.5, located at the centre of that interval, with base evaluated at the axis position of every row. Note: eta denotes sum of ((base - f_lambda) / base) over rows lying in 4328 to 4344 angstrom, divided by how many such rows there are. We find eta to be -0.24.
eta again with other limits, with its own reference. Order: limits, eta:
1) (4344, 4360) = -0.17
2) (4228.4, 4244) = 0.14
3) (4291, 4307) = 0.24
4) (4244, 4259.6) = 0.09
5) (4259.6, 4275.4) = 0.14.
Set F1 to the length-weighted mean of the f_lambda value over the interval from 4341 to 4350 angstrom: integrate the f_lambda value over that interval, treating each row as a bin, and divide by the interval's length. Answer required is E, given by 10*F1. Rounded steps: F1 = 14.2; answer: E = 142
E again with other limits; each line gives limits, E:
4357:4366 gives 142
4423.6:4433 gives 130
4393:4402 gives 138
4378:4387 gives 84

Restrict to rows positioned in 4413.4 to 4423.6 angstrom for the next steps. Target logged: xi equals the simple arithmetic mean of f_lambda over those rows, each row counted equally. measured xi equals 14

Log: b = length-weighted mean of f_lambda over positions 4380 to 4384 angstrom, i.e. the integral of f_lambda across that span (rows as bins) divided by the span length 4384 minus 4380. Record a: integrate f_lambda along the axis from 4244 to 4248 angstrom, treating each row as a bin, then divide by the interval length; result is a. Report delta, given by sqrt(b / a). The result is 0.86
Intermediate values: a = 10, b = 7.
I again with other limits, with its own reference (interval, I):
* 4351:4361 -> 2.8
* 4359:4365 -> 5.3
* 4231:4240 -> 2.5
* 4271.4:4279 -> 3.5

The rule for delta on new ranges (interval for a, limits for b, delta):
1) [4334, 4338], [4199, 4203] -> 0.71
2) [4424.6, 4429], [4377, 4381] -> 0.99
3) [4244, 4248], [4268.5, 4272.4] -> 0.81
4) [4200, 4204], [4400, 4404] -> 1.22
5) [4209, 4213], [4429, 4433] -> 1.23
